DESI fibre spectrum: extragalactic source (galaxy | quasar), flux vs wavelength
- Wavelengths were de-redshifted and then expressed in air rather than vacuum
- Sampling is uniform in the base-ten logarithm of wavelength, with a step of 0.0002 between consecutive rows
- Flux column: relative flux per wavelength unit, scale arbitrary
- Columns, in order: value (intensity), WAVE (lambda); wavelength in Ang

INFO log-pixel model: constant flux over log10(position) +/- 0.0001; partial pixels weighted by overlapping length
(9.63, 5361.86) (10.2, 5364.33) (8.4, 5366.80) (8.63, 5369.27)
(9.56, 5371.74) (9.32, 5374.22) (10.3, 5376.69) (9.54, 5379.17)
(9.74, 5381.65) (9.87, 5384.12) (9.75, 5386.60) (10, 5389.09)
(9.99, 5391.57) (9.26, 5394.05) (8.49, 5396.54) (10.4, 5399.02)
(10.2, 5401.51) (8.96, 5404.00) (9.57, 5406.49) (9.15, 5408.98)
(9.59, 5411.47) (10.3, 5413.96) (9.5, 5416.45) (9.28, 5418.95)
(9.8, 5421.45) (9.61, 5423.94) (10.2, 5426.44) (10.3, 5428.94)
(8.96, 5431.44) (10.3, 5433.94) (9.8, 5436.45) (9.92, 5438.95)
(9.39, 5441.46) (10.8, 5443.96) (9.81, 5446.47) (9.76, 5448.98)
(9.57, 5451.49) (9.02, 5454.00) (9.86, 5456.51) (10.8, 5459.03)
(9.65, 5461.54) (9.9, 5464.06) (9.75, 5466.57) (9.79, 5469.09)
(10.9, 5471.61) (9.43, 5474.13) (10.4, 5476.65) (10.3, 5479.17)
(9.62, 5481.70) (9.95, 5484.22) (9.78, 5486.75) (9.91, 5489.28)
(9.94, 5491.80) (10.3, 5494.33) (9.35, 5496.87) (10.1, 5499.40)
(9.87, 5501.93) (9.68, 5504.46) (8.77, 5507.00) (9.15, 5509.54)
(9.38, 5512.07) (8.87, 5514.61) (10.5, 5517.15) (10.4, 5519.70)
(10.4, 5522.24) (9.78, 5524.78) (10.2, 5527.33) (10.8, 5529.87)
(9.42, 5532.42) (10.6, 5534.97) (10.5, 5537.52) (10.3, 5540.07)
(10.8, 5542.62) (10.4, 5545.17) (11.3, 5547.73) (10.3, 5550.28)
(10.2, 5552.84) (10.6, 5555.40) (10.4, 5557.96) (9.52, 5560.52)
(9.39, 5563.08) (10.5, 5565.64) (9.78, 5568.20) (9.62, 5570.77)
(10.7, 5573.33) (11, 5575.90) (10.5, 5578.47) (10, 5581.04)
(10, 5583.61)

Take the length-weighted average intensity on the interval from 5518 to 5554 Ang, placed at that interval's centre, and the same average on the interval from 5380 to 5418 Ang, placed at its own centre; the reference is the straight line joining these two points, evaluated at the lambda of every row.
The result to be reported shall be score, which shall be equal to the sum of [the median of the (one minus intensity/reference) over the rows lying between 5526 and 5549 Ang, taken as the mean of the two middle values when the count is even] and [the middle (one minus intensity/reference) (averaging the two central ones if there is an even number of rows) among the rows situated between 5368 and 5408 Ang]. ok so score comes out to -0.02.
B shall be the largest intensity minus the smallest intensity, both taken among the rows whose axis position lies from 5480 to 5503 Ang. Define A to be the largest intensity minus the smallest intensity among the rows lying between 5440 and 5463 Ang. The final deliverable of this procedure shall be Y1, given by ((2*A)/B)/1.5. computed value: 2.5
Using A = 1.8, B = 0.95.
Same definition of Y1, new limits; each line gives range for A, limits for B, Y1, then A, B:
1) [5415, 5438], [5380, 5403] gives 0.9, 1.3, 1.91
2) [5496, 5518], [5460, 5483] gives 1.6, 1.7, 1.47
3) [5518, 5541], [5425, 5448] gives 1.0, 1.4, 1.84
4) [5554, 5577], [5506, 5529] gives 1.2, 1.6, 1.73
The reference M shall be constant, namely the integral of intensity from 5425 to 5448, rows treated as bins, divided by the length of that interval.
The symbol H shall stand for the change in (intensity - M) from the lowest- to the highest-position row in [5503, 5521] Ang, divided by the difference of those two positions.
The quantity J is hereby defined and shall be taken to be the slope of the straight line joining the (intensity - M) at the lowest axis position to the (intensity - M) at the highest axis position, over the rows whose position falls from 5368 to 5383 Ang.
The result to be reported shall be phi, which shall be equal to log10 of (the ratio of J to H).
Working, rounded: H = 0.047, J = 0.09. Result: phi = 0.3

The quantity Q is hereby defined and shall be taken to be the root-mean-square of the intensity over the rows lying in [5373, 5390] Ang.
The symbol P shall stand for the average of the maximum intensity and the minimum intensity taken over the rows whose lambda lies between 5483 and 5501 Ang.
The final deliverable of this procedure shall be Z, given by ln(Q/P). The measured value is 0.00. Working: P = 9.8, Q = 9.8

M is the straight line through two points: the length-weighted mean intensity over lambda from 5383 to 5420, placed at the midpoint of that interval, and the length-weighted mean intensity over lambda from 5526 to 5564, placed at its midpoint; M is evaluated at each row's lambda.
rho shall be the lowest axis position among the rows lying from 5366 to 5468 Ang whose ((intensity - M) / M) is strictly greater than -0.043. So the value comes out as 5371.74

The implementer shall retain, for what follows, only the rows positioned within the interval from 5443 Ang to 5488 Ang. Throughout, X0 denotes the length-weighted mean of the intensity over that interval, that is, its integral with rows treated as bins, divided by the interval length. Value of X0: 9.9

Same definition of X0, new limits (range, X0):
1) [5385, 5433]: 9.7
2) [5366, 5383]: 9.4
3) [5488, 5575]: 10.1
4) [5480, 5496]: 9.9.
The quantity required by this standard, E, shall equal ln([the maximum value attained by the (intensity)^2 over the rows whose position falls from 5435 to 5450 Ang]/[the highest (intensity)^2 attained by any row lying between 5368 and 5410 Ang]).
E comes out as 0.08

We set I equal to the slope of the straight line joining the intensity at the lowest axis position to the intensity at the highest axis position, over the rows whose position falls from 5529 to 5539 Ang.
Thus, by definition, -0.04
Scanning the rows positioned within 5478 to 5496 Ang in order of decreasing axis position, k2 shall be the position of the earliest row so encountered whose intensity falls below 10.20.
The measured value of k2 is 5491.80 Ang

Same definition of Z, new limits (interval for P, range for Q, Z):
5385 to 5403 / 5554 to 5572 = 0.06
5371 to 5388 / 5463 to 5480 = 0.03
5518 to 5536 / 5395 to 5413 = -0.06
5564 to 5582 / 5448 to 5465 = -0.05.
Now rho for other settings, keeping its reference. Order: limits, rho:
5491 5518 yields 5491.80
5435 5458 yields 5436.45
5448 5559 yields 5448.98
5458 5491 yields 5459.03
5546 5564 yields 5547.73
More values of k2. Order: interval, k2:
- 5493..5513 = 5512.07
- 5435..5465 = 5464.06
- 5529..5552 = 5532.42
